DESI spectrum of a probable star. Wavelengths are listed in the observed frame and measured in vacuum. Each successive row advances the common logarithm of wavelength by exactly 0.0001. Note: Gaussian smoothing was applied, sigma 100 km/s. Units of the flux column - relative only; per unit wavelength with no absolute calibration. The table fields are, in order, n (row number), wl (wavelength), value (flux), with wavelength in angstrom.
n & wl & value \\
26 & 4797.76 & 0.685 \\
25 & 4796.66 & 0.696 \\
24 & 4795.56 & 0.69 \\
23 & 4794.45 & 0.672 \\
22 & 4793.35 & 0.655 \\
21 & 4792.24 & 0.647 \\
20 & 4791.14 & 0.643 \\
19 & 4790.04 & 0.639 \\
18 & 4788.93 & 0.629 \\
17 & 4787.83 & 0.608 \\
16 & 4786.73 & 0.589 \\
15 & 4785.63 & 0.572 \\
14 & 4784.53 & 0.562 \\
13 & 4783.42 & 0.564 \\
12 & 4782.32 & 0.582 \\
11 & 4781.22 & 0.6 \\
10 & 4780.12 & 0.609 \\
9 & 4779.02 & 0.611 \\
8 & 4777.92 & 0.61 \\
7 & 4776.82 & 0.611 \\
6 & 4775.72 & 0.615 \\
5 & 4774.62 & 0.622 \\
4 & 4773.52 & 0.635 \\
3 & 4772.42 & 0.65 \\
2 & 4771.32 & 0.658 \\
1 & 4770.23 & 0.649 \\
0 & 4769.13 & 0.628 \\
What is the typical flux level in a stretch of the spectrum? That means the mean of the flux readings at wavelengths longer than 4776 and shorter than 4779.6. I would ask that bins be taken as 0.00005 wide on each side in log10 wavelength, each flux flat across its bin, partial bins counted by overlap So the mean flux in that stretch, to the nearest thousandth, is 0.611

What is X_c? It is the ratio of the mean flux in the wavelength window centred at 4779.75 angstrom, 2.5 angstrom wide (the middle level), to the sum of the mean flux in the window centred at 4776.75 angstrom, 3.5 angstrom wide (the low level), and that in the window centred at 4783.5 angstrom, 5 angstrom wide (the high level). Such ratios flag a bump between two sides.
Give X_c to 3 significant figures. 0.513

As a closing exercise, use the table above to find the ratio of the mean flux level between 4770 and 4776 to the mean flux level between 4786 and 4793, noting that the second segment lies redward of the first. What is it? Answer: 1.02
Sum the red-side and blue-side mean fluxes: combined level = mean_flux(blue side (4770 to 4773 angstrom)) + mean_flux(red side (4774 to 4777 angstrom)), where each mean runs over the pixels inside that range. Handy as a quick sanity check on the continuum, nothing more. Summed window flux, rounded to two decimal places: 1.27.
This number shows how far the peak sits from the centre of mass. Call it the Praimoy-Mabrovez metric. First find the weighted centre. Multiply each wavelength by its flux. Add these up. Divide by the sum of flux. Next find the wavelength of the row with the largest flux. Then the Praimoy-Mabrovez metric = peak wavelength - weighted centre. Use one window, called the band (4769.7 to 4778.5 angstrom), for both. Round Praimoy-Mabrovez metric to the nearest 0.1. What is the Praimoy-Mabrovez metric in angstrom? -2.7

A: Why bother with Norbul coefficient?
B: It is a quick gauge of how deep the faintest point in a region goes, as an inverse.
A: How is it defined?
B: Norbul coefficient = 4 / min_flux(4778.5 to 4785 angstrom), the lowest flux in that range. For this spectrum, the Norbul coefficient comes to 7.1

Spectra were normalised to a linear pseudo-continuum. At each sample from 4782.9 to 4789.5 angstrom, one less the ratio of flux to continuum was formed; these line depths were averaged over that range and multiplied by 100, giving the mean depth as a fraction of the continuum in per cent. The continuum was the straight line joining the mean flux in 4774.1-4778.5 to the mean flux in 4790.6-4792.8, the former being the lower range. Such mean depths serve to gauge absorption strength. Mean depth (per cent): 7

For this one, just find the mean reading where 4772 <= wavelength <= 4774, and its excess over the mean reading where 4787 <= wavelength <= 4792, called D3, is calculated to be 0.013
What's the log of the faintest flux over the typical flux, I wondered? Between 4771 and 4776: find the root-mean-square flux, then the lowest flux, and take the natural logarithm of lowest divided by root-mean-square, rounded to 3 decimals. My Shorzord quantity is -0.034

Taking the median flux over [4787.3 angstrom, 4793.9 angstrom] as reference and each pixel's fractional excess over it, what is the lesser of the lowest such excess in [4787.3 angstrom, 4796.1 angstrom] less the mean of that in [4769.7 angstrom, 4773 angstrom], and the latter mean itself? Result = -0.069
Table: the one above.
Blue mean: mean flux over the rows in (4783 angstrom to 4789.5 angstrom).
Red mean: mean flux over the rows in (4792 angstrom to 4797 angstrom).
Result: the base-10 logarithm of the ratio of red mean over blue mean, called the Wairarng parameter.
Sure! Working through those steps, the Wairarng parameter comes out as 0.06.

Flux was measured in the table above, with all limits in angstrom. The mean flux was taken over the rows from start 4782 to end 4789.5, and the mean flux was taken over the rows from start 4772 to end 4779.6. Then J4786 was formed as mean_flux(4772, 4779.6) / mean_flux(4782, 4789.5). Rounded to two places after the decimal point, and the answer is 1.06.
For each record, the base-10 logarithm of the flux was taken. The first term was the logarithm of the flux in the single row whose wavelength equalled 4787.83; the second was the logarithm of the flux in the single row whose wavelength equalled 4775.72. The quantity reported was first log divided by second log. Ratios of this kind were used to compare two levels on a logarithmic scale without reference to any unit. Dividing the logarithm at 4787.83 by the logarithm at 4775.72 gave 1.02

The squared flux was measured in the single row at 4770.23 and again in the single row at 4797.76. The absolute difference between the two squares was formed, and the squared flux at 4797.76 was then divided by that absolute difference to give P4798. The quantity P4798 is 10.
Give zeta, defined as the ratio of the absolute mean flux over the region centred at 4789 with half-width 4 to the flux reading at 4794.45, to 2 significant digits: 0.92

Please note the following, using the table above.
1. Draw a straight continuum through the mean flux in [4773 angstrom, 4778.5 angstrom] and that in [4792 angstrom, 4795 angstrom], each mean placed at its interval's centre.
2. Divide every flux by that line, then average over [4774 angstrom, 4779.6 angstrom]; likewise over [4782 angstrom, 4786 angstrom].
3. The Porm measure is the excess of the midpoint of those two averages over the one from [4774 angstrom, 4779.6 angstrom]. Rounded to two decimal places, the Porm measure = -0.05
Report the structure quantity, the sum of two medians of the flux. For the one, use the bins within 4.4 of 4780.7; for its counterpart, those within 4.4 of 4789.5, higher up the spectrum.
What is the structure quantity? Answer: 1.24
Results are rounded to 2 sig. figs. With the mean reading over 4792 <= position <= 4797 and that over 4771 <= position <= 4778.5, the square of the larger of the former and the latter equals 0.45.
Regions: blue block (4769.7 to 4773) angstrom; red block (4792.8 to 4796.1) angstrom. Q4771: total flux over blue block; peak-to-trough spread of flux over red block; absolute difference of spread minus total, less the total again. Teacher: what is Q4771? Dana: -0.035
